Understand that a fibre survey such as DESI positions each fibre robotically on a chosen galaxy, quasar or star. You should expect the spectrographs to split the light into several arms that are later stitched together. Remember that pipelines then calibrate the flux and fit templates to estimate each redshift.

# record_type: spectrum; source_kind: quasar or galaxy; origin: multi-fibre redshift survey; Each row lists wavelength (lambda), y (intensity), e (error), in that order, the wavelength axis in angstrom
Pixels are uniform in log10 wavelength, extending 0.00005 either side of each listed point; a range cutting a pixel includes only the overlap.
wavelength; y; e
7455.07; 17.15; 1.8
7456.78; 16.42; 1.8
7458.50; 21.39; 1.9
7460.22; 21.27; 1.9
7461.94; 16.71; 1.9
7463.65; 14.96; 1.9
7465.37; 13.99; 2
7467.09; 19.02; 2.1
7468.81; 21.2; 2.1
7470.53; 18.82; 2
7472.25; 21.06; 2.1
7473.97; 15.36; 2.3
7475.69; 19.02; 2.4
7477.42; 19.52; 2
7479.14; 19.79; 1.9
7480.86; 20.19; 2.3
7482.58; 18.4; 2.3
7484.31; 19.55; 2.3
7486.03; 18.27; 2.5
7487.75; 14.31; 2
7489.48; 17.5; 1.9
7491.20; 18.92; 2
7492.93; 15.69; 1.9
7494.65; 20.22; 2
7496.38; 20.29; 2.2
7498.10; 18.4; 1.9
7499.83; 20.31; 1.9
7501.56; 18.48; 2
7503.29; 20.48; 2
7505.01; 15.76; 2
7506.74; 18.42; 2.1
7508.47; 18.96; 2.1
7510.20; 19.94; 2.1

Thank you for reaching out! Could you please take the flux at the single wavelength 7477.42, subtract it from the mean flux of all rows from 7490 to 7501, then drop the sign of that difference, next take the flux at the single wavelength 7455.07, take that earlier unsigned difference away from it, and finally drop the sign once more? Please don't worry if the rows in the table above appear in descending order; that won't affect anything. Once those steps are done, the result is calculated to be 17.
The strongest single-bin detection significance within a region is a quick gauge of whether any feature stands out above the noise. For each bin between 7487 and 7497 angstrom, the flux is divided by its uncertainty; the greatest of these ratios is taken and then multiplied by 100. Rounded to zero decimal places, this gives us 1011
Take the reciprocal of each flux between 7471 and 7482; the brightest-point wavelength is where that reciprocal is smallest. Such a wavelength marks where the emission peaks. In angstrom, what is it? 7472.25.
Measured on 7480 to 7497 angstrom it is 7496.38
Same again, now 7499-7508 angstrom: 7503.29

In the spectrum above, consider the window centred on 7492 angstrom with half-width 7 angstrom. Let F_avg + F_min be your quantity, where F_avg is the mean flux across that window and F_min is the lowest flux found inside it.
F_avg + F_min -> 32.3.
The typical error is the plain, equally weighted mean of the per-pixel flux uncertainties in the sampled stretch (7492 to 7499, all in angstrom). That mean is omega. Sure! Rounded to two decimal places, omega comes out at 2.00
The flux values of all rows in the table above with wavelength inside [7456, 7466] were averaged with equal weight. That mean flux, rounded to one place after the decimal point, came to 17.5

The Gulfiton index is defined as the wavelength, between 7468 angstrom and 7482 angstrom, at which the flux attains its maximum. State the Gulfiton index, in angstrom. 7468.81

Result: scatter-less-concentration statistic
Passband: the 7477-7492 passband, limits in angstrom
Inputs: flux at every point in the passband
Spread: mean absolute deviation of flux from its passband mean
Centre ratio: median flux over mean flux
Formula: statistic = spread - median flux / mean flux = 0.20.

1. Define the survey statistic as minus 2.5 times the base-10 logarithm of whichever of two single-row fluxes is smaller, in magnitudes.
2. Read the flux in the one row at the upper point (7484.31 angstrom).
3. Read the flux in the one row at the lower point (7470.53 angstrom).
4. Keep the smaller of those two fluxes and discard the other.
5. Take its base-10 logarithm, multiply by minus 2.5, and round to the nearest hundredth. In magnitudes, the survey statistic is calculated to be -3.19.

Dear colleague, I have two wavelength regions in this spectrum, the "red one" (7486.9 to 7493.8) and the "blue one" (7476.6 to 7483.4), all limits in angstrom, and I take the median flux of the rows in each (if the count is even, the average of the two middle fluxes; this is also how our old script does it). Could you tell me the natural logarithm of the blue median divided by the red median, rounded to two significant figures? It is 0.17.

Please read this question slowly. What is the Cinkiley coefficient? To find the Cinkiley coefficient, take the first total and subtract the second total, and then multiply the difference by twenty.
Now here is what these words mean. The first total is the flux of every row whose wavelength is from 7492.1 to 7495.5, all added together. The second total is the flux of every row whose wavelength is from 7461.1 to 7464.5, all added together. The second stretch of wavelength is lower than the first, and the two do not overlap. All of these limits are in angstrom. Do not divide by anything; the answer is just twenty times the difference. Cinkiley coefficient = 85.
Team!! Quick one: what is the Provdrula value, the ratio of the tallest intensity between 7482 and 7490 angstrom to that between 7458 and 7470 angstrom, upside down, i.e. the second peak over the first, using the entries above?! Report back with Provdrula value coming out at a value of 1.09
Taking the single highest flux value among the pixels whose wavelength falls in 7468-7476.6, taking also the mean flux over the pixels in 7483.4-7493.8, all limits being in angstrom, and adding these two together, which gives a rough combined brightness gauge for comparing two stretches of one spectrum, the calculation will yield 38.6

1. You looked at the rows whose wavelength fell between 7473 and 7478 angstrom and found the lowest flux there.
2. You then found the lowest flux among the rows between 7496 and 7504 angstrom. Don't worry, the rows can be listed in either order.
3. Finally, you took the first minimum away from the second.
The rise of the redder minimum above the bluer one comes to 3.0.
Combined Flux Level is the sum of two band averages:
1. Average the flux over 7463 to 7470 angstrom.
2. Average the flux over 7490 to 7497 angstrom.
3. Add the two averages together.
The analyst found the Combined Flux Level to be 36.1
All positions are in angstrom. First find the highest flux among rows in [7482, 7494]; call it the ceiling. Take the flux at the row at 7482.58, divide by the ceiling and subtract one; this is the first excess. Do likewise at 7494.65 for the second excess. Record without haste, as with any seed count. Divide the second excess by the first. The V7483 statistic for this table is -0.58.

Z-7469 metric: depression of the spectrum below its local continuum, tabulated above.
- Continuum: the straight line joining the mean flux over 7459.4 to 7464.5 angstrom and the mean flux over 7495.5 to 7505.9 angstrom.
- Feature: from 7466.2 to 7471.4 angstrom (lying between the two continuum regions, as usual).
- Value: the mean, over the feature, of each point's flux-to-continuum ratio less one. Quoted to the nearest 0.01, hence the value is 0.10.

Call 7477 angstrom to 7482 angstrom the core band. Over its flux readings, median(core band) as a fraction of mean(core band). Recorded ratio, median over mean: 1.00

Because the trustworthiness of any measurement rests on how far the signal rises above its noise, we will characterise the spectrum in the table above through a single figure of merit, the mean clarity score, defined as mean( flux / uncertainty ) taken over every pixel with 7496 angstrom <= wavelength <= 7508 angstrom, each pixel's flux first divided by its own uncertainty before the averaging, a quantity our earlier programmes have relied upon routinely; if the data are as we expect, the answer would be 9.39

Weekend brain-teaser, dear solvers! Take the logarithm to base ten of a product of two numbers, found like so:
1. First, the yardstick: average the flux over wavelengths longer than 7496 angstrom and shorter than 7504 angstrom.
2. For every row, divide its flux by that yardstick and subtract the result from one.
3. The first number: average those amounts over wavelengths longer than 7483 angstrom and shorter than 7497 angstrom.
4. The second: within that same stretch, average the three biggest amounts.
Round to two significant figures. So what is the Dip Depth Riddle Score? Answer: -1.8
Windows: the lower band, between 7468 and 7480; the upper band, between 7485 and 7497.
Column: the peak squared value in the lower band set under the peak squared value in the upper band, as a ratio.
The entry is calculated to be 0.92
